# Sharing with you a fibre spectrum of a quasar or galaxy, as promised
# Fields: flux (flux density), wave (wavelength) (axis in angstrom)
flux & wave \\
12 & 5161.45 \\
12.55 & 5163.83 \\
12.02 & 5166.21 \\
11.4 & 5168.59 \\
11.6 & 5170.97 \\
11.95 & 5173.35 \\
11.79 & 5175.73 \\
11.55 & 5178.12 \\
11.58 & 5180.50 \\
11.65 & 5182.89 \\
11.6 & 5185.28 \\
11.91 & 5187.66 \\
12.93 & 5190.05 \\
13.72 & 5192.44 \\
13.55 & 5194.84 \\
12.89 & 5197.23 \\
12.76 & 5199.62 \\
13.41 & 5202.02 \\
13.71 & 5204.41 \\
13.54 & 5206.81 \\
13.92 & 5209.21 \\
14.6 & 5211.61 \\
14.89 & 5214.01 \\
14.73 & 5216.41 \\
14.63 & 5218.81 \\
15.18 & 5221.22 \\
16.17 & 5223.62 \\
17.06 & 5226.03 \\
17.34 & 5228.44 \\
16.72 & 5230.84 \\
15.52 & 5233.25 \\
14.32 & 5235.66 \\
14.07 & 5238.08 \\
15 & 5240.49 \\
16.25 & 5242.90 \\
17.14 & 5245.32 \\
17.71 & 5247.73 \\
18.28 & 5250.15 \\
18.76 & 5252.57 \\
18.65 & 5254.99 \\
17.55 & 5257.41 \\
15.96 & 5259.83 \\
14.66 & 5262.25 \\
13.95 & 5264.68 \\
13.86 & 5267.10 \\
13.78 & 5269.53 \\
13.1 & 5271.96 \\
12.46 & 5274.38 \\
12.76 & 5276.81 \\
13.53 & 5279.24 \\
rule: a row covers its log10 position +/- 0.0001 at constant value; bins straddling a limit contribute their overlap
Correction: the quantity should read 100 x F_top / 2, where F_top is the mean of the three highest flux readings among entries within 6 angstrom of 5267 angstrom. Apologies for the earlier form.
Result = 708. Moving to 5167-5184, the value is 590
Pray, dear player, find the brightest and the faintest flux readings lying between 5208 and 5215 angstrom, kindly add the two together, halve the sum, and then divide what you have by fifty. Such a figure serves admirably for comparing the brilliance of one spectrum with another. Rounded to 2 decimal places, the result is 0.29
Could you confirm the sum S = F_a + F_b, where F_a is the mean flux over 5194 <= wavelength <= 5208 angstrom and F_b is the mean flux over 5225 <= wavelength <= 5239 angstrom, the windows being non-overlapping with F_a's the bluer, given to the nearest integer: 29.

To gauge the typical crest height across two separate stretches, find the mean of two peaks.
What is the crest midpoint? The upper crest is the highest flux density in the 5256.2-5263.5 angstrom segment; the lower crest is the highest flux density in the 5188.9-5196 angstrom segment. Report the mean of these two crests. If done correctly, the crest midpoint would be 15.6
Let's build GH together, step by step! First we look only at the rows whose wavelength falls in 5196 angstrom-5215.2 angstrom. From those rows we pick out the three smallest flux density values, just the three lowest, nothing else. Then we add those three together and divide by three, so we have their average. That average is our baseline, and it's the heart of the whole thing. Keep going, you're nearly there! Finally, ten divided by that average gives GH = 0.77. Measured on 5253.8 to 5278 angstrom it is 0.78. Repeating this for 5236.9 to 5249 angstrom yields 0.66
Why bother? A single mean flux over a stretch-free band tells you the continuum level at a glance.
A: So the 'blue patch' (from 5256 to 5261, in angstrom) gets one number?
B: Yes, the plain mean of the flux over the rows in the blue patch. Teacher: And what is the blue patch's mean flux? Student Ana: 16.8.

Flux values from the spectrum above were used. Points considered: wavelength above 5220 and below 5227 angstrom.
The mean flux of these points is 16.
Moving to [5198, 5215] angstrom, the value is 14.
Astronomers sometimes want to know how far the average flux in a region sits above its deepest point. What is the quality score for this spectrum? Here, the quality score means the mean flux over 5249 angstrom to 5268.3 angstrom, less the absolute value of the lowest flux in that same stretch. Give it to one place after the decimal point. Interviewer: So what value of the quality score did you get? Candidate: 2.6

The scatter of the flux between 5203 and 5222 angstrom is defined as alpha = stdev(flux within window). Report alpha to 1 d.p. 0.6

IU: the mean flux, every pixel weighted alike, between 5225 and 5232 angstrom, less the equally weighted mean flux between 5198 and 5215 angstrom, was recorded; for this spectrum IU 3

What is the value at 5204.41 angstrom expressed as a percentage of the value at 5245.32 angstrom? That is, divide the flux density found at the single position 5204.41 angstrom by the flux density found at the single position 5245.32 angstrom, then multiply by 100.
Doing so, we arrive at 80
